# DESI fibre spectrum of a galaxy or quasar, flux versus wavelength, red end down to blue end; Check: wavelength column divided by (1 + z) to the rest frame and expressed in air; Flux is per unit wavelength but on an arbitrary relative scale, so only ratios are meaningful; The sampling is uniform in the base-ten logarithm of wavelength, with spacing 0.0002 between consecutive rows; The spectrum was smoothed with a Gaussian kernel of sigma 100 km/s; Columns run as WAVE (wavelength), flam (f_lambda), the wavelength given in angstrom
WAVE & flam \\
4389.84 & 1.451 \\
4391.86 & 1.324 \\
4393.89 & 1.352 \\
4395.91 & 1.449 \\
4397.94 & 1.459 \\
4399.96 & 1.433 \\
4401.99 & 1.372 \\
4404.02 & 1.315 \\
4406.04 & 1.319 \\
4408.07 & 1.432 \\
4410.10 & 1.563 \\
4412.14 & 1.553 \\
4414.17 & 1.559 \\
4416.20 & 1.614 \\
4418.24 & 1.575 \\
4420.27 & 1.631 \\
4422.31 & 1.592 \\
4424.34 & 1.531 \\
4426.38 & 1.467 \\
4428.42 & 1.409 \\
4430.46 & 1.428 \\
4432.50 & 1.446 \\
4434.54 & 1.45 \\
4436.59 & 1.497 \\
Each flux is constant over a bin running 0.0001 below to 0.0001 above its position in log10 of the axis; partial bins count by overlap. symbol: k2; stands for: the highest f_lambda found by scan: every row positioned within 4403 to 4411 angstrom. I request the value 1.563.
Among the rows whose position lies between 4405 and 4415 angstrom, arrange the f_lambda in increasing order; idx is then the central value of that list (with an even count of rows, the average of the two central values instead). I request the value 1.55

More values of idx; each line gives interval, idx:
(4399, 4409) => 1.37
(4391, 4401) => 1.43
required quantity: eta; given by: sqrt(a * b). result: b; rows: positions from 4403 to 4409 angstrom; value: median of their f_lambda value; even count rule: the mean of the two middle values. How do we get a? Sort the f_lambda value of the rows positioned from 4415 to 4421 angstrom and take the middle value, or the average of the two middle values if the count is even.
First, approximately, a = 1.61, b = 1.32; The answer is 1.46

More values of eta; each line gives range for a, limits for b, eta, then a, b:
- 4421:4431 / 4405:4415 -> 1.51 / 1.47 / 1.55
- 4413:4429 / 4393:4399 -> 1.51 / 1.57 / 1.45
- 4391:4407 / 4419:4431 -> 1.43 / 1.36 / 1.50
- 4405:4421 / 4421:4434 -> 1.51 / 1.56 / 1.46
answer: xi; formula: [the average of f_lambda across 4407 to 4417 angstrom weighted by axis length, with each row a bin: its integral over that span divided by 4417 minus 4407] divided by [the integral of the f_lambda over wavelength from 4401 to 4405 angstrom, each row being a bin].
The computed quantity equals 0.287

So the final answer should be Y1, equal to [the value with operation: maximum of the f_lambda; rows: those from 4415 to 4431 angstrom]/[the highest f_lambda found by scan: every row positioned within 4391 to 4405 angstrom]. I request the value 1.12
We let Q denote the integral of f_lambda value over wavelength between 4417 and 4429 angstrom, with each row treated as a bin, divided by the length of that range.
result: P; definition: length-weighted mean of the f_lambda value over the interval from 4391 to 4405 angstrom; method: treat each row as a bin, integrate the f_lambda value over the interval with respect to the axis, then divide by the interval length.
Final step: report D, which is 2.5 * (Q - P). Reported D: 0.4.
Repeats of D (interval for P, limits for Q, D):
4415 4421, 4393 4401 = -0.5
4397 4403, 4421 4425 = 0.4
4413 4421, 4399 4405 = -0.6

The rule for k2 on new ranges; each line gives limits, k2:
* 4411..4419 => 1.614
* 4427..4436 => 1.45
